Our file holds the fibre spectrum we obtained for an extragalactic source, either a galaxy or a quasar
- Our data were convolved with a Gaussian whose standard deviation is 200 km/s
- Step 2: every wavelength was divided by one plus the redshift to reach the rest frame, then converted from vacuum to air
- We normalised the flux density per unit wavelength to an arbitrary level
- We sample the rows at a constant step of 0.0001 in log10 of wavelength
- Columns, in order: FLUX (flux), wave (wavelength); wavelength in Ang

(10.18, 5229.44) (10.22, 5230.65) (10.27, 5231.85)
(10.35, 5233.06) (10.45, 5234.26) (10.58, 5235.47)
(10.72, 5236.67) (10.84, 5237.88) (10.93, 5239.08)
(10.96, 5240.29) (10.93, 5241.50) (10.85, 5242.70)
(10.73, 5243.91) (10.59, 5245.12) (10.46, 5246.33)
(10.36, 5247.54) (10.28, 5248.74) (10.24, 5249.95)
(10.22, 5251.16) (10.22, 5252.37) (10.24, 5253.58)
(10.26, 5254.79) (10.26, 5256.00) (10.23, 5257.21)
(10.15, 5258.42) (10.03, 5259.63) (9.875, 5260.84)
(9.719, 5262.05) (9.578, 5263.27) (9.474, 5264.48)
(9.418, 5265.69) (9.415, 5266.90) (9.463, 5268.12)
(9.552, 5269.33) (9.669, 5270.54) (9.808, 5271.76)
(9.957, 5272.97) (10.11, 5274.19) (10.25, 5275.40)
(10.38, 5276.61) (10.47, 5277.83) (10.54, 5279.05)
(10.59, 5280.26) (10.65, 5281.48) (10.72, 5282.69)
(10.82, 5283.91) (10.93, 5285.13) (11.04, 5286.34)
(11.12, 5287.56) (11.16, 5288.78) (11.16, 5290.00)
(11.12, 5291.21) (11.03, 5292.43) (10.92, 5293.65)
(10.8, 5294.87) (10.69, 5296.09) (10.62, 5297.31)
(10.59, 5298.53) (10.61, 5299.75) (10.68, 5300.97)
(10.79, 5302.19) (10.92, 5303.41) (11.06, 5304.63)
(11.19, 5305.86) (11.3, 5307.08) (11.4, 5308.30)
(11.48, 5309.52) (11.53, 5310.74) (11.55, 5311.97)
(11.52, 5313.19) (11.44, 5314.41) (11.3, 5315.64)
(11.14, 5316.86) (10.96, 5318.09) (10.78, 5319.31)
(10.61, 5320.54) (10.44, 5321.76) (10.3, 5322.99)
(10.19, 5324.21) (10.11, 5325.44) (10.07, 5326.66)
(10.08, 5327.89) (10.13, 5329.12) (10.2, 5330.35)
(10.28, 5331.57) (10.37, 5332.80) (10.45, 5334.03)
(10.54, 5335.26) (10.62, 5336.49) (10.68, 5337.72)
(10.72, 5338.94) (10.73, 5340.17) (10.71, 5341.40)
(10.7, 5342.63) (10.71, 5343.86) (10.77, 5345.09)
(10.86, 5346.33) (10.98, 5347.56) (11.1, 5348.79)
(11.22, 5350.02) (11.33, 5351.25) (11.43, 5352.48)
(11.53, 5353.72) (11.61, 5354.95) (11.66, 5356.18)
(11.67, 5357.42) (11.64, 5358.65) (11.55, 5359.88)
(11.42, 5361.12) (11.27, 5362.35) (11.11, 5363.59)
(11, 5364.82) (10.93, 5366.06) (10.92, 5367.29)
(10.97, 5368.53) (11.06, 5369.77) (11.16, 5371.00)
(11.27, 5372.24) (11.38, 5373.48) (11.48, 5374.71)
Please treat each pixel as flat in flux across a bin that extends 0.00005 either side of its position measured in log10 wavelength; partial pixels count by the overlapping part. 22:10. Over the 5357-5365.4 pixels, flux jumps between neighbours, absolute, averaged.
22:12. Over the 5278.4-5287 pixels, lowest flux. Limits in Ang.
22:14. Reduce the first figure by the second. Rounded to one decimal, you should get -10.4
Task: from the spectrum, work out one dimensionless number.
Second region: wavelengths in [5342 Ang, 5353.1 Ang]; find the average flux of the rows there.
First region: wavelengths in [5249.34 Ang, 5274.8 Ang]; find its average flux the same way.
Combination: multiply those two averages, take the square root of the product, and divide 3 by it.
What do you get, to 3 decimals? 0.287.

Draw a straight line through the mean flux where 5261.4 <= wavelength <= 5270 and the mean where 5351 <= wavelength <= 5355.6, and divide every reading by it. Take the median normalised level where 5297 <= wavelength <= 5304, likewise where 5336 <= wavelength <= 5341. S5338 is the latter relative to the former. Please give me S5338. 0.92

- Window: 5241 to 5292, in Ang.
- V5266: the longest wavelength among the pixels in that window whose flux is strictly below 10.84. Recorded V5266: 5283.91 Ang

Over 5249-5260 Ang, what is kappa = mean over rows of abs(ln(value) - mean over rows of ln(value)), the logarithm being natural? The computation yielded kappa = 0.005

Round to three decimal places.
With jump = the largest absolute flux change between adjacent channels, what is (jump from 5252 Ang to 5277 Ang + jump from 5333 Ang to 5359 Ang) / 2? 0.138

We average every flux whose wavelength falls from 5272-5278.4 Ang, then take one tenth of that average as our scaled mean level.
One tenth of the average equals 1.02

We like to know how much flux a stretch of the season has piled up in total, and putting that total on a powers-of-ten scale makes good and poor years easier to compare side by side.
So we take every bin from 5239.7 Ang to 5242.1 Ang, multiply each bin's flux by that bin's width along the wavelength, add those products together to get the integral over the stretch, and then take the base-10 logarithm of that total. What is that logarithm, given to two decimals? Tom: 1.42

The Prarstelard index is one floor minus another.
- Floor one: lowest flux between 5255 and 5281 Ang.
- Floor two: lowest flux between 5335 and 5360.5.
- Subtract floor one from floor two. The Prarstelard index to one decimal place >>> 1.1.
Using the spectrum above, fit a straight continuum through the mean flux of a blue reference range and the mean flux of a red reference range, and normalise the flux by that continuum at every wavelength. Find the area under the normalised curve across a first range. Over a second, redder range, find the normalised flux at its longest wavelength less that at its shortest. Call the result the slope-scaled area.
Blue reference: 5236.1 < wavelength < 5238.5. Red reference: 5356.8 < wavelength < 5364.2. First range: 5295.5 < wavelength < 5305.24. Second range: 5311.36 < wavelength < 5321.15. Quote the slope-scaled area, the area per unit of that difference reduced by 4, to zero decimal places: -111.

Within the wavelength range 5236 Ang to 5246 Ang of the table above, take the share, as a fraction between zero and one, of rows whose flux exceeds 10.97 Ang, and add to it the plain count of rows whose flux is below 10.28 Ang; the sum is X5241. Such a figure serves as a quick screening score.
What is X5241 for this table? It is 0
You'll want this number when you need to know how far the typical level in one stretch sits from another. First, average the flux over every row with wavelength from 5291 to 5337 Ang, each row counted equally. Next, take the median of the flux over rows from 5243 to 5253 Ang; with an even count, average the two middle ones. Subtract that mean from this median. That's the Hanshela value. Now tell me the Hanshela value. -0.46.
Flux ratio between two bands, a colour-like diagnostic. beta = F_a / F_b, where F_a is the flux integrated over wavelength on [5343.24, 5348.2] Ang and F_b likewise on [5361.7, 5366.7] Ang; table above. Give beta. 0.97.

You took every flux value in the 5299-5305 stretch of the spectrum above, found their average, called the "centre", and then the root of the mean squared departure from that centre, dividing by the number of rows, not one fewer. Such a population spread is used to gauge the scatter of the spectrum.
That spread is 0.16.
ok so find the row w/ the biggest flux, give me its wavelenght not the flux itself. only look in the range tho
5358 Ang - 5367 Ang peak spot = 5358.65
